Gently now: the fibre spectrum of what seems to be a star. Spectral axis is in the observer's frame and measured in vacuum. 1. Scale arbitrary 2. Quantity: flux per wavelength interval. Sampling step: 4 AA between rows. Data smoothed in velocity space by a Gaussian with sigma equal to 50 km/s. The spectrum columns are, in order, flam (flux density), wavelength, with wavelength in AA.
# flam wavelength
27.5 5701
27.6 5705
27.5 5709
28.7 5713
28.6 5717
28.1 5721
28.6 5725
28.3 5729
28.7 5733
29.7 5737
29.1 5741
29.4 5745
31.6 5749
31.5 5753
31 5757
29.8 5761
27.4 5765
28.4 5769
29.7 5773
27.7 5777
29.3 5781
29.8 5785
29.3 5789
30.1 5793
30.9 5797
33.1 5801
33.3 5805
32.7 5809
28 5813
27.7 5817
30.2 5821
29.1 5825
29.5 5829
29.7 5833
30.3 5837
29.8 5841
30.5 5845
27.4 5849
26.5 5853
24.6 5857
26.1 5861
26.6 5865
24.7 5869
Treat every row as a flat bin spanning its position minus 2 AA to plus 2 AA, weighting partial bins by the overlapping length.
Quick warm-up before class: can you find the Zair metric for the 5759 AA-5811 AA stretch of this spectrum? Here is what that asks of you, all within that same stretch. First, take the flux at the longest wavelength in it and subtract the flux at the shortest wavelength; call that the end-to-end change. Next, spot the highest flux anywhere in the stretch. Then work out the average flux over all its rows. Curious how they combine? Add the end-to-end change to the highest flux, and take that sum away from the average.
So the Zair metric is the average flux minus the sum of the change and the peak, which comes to -6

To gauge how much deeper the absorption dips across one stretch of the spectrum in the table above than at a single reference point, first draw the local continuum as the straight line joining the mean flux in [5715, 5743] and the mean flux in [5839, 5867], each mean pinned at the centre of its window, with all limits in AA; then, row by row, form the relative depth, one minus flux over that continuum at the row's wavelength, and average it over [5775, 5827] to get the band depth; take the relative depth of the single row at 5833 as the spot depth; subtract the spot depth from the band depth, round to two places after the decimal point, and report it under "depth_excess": 0.00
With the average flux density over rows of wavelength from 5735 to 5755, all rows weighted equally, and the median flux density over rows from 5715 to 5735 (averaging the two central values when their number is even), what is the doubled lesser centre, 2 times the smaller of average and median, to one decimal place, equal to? 57.2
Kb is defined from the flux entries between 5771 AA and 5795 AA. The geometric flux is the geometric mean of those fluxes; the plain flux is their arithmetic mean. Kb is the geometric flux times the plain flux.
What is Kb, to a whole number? 859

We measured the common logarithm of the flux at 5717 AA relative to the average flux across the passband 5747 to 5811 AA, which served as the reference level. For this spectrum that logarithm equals -0.026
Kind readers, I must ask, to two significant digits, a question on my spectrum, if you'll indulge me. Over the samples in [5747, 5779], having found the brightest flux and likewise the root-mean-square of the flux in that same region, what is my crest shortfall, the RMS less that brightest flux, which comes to -1.9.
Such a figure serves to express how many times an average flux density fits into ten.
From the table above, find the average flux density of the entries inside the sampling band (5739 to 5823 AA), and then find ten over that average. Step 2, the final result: 0.333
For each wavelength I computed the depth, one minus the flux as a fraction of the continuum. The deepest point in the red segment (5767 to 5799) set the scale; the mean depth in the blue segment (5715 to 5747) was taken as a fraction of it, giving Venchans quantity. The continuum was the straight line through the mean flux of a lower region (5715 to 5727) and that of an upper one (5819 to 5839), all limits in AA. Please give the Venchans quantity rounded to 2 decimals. -0.18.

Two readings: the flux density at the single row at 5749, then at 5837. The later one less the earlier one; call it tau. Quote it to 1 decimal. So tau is -1.3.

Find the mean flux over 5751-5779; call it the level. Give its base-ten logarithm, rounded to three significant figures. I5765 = 1.47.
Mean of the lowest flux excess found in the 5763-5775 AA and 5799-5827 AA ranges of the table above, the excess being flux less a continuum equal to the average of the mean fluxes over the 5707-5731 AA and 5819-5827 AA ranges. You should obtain -1.4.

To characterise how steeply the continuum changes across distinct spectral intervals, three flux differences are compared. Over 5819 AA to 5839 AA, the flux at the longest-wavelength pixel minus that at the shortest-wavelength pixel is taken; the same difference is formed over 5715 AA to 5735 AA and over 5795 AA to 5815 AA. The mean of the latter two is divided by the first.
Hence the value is -14.0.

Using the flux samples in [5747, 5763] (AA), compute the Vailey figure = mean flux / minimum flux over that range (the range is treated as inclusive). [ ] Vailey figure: 1.04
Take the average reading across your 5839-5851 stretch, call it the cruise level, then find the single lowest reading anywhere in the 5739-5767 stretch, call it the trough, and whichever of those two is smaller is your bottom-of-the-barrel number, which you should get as 27.4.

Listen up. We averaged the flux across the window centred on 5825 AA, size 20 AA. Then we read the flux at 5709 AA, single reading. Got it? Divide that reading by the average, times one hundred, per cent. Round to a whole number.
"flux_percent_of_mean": 94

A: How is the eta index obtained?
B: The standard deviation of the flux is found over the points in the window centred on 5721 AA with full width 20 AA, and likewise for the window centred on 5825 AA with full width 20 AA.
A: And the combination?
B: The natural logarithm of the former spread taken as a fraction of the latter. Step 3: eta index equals -1.33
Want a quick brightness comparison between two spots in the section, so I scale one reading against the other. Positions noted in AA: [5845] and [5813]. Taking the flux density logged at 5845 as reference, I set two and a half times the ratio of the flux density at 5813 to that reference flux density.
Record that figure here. 2.30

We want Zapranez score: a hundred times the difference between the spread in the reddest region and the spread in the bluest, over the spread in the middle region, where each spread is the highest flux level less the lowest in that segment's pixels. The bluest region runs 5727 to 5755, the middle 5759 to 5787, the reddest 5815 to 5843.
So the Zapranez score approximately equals -29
